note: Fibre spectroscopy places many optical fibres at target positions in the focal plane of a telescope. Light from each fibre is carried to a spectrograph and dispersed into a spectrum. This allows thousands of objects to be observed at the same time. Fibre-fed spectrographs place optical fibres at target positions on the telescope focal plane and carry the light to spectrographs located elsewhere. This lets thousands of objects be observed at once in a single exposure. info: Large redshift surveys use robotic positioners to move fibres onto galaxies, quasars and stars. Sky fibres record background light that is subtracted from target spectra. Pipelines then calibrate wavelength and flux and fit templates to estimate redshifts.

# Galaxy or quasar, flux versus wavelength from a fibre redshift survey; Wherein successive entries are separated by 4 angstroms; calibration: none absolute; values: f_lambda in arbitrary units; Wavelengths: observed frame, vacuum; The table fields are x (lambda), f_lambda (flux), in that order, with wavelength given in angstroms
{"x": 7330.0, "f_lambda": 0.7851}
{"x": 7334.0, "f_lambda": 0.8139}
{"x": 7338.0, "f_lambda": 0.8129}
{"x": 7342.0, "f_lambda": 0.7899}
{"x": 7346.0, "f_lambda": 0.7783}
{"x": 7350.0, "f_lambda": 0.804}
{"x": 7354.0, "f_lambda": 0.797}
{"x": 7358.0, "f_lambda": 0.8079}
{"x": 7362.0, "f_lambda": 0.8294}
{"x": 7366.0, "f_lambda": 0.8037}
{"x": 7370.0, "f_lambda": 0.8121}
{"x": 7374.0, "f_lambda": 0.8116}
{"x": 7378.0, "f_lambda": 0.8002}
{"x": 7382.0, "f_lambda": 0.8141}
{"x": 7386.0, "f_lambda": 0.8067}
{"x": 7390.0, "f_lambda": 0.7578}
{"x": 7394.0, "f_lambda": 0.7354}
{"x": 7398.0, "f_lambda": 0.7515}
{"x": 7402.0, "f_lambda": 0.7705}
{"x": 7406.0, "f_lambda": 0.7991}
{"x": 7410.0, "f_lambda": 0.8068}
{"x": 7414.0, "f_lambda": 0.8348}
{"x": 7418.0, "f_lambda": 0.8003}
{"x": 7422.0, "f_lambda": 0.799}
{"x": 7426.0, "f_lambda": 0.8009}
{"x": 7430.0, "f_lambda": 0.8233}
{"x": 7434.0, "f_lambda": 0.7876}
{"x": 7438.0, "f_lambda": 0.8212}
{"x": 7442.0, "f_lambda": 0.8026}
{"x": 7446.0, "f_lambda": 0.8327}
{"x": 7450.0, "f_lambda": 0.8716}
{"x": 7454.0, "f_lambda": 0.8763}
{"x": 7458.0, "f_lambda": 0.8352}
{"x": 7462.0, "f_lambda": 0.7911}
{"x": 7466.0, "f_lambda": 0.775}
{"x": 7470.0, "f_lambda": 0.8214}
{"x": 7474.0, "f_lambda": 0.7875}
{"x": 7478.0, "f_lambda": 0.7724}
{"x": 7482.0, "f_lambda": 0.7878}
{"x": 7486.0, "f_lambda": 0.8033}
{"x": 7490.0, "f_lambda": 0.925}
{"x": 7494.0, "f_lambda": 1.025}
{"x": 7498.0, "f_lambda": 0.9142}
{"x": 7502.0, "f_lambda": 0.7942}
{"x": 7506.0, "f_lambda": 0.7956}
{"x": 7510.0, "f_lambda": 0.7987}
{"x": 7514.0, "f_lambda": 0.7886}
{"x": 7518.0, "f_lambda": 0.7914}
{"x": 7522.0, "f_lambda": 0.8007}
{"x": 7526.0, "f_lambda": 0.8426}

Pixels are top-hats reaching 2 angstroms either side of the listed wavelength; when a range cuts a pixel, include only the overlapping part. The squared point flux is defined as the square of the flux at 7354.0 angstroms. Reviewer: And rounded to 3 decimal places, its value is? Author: 0.635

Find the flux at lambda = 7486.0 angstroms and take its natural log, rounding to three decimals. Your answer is -0.219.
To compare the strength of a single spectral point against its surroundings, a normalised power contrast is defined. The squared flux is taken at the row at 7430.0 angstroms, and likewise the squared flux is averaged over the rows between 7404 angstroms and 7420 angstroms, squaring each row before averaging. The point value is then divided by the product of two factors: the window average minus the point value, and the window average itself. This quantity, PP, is -49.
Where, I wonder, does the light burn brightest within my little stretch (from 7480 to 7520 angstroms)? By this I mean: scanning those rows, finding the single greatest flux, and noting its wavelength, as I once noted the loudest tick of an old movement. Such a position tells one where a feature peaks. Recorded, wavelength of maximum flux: 7494.0 angstroms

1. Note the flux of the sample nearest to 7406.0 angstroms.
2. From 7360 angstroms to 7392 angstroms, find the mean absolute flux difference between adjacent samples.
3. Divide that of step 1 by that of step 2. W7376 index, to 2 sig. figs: 48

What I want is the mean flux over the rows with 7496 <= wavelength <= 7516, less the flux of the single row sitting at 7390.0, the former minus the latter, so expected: 0.06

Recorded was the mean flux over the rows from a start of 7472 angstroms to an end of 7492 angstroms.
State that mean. 0.815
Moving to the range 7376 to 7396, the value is 0.783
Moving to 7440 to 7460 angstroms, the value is 0.844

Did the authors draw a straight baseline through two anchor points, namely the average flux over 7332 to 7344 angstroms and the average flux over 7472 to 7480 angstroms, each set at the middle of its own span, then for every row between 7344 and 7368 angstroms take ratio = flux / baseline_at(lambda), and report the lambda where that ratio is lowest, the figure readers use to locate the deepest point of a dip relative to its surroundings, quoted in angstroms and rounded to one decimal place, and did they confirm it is 7346.0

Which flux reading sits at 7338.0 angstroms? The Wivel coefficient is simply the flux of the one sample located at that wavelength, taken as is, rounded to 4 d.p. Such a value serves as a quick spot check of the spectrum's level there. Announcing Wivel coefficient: 0.8129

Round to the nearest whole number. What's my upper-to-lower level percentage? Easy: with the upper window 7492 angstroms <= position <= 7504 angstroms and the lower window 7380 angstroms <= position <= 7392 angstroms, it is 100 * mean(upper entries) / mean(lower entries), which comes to 115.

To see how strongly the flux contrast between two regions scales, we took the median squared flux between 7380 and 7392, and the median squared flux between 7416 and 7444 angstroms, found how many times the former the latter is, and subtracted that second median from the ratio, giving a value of 0.344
